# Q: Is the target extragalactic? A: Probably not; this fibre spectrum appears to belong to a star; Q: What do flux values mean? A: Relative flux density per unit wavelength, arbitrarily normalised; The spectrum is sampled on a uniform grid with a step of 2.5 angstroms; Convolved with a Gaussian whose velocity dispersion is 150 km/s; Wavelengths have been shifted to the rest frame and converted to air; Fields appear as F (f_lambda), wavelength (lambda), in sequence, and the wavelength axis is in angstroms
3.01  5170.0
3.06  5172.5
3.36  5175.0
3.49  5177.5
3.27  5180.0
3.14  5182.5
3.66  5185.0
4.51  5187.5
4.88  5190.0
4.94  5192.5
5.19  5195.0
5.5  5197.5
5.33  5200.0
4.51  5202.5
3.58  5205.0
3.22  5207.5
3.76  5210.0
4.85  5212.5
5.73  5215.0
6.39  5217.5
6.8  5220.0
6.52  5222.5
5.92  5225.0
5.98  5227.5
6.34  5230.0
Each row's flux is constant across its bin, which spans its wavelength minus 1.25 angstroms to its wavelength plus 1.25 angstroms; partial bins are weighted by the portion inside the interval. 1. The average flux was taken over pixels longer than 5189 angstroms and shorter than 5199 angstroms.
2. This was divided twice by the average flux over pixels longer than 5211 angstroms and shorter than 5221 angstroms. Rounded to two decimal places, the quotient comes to 0.15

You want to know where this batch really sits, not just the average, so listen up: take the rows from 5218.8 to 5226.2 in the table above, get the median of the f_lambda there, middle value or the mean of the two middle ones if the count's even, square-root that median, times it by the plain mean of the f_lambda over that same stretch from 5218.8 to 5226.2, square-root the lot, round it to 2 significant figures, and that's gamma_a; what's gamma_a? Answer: 4.0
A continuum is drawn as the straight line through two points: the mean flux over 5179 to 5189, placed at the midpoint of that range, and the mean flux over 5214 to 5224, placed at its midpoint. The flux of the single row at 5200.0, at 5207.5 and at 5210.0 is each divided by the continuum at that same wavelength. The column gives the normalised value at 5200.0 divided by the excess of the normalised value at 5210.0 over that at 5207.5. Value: 14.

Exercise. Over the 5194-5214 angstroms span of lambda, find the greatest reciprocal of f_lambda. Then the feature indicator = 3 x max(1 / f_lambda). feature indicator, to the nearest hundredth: 0.93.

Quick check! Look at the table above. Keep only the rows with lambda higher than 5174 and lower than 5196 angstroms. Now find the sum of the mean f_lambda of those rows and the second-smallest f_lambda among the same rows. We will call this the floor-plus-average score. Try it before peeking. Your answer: 7.3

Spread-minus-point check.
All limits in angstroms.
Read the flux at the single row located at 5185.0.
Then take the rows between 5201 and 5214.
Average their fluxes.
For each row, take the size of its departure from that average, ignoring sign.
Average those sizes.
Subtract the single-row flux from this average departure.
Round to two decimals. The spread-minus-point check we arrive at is -3.10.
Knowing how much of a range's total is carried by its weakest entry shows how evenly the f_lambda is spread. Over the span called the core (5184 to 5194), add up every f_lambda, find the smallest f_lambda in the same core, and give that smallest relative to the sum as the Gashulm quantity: 0.203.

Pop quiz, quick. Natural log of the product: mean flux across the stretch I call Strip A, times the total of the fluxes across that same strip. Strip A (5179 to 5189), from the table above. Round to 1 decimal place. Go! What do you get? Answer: 4.0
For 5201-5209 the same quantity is 3.8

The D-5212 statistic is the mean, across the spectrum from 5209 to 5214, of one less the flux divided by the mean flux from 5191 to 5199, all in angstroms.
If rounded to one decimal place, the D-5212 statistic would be 0.2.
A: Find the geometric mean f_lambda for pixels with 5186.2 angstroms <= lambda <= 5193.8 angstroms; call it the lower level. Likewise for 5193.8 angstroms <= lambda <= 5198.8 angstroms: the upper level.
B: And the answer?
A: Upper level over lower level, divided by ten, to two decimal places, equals 0.11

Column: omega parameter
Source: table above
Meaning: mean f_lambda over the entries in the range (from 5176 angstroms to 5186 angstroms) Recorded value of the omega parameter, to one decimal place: 3.4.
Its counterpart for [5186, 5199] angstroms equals 5.0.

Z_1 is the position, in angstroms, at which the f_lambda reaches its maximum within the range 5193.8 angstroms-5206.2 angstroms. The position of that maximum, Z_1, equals 5197.5 angstroms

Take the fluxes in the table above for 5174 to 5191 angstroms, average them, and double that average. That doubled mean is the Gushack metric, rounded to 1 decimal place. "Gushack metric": 7.5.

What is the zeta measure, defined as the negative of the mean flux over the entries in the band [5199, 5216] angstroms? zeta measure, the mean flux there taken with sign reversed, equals -4.4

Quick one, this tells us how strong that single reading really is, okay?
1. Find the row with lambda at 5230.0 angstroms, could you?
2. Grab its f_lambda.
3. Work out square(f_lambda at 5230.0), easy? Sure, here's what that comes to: 40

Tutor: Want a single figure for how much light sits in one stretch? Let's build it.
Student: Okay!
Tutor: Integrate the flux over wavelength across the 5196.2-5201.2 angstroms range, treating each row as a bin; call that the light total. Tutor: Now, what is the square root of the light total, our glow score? 5.2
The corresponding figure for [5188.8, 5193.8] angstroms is 5.0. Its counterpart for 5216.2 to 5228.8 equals 8.9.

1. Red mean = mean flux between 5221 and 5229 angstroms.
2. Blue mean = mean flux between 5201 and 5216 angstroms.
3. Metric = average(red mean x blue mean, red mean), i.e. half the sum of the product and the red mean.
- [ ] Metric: 16.2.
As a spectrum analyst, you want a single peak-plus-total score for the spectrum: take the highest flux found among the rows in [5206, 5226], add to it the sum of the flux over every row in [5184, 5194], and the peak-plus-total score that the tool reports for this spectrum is 25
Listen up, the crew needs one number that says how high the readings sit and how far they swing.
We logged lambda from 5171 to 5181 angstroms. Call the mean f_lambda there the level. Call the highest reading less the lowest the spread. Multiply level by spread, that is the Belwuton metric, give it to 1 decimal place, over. 1.4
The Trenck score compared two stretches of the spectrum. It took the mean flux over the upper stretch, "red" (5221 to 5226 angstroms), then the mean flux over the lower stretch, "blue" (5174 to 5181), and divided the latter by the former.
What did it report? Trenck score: 0.54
